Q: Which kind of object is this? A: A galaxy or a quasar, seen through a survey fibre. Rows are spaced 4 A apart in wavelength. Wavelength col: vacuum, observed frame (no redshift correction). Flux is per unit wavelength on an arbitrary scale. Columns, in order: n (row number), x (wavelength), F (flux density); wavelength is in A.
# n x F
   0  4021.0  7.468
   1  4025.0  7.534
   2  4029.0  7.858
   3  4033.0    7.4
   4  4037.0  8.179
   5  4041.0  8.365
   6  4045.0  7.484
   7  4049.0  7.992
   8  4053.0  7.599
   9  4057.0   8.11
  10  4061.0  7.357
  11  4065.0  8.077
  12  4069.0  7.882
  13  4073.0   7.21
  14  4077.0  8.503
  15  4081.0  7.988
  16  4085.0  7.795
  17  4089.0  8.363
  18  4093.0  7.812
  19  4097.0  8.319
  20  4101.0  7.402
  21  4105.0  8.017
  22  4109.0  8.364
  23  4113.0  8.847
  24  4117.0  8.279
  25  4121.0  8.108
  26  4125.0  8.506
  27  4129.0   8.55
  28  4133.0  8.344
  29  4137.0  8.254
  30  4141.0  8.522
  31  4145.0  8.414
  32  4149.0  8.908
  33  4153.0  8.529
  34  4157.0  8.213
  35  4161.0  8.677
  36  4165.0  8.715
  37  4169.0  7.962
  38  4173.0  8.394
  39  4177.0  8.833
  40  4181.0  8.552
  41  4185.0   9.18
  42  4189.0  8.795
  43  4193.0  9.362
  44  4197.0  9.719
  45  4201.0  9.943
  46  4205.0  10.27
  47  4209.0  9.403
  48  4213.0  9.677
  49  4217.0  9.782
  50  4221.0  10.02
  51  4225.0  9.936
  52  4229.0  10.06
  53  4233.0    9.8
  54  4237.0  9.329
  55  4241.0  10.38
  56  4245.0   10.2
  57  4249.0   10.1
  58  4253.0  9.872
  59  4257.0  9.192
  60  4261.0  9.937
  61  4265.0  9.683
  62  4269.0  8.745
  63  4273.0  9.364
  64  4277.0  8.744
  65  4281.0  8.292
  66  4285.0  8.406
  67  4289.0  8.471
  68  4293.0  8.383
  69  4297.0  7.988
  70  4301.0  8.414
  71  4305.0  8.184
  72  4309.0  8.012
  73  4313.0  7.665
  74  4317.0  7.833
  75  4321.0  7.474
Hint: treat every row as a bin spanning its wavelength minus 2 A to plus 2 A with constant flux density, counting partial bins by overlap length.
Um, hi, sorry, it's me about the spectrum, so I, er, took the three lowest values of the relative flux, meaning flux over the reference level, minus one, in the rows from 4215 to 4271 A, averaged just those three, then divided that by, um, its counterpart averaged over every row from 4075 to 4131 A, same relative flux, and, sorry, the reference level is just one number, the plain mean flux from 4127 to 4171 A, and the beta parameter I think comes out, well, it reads -2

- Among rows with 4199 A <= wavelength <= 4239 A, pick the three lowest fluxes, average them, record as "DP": 9.5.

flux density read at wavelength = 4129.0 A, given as 8.55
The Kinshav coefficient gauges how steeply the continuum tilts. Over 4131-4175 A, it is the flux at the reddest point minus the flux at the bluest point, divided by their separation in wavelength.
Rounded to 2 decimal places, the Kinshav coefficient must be 0.00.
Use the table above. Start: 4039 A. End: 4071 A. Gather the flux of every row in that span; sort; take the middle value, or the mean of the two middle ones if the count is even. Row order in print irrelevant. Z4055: 7.94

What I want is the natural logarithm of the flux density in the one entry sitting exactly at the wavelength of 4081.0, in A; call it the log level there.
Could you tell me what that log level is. 2.08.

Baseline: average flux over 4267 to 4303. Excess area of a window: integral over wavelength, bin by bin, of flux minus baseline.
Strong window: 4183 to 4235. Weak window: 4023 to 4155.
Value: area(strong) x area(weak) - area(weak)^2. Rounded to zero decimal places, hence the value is -7025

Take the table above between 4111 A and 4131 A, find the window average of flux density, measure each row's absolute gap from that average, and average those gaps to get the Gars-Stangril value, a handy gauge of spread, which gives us 0.21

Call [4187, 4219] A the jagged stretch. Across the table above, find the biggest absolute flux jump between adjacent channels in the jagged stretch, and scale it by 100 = 87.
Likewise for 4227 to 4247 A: 105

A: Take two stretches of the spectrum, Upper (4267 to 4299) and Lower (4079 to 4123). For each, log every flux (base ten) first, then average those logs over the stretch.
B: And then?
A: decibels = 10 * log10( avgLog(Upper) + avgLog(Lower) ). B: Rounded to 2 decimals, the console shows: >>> 2.65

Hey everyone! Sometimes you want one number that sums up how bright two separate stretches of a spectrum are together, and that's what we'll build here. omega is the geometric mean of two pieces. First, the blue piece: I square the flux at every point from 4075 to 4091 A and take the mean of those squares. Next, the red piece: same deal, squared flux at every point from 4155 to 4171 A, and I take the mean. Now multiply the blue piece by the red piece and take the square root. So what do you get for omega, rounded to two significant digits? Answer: 69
